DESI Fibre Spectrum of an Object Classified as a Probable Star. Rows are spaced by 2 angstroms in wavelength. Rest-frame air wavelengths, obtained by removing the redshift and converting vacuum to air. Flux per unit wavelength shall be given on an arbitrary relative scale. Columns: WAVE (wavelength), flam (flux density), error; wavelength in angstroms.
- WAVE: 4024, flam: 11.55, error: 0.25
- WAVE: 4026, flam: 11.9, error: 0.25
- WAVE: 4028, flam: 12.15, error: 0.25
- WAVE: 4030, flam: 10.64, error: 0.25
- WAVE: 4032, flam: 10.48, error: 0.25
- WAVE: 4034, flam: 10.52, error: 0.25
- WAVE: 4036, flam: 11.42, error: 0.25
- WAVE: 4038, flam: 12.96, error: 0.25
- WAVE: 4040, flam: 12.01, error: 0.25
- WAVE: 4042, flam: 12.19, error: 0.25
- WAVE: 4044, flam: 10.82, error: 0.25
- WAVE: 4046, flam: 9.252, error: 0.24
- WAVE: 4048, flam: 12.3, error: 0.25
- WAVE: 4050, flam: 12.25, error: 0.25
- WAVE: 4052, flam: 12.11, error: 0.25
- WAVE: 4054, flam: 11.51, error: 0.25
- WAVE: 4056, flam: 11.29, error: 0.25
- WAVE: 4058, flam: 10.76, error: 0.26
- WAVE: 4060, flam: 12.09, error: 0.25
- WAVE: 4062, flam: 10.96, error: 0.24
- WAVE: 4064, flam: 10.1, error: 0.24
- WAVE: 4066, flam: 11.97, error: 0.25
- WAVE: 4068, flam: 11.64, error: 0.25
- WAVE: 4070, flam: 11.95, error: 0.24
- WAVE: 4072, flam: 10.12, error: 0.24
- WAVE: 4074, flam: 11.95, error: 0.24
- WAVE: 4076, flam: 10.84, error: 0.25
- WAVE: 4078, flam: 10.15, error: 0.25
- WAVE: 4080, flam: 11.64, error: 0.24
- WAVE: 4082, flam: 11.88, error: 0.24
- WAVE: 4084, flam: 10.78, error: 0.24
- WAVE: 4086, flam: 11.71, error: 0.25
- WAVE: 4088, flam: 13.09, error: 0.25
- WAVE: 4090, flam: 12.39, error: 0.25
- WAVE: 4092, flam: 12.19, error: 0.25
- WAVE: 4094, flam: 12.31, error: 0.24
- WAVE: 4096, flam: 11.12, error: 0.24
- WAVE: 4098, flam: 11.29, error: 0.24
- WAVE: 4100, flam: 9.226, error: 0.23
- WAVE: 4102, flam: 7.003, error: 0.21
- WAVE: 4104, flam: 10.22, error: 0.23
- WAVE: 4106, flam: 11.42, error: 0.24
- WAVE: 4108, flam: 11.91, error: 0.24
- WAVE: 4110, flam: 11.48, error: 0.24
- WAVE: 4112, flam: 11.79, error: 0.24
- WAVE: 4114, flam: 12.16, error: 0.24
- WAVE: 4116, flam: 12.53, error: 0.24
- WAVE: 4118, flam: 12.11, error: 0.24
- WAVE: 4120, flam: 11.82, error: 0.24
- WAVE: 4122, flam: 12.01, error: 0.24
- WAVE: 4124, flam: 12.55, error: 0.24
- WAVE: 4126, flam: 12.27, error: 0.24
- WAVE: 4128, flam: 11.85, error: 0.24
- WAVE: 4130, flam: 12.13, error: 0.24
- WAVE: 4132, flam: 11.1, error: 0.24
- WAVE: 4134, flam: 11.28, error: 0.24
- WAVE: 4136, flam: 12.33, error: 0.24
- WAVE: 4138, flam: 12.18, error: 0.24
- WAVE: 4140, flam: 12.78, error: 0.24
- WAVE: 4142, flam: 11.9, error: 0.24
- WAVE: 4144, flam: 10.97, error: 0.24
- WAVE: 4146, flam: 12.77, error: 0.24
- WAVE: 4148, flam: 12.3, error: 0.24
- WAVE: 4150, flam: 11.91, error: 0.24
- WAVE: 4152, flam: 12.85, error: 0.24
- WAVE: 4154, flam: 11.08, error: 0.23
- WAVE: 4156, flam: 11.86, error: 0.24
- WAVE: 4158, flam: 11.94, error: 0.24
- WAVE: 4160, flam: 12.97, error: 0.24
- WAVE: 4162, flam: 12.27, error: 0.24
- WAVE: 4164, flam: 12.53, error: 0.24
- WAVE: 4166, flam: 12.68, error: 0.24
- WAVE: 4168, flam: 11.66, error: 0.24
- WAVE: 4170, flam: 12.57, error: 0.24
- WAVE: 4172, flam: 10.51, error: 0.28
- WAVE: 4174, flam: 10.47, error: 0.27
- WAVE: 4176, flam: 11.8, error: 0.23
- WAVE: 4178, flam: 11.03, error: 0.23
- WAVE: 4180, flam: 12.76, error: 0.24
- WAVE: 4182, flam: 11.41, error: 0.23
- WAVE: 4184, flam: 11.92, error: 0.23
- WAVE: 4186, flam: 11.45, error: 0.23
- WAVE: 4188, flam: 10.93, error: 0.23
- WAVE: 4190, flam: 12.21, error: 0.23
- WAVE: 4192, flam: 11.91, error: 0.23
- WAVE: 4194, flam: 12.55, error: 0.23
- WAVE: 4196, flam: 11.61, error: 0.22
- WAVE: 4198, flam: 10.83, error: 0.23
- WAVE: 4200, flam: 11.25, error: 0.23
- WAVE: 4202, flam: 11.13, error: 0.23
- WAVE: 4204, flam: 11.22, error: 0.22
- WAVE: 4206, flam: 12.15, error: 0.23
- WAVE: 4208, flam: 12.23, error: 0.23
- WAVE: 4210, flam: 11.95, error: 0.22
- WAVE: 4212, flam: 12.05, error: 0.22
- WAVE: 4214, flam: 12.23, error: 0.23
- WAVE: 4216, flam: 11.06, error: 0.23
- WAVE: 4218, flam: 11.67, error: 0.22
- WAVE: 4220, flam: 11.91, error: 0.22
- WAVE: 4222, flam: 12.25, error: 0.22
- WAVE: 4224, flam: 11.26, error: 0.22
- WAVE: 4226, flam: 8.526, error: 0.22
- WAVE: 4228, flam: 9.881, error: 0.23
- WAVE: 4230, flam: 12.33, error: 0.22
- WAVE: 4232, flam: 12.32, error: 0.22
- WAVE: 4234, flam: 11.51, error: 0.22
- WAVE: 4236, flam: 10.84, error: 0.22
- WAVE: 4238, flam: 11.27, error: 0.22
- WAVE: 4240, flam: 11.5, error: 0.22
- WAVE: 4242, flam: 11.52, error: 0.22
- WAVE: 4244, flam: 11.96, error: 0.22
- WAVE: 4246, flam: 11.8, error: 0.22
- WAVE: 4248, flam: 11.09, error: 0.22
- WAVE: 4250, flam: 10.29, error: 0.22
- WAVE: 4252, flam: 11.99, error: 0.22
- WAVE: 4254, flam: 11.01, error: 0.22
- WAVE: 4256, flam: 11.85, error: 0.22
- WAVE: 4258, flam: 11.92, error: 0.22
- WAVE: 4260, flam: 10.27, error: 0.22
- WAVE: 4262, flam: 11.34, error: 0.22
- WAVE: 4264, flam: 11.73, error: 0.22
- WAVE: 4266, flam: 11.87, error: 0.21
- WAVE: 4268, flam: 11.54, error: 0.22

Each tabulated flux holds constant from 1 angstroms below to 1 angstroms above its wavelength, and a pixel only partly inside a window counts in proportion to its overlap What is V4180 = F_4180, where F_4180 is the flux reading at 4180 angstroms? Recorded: 12.76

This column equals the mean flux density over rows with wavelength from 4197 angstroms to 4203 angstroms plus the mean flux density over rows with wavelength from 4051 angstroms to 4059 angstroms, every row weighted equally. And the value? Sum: 22.5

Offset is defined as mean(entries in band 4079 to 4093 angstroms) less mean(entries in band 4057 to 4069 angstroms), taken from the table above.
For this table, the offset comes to 0.7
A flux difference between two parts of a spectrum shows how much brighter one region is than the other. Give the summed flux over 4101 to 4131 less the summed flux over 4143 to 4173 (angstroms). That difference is -8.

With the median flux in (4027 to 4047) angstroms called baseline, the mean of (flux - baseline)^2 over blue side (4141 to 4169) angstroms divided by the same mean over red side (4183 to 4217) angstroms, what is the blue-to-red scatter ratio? 2.3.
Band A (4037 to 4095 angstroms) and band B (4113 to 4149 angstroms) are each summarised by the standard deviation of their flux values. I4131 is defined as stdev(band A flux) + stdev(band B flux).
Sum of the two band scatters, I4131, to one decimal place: 1.4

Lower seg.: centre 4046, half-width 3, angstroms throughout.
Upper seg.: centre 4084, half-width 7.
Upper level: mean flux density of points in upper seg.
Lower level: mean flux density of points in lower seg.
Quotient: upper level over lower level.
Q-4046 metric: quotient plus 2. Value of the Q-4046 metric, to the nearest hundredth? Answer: 3.08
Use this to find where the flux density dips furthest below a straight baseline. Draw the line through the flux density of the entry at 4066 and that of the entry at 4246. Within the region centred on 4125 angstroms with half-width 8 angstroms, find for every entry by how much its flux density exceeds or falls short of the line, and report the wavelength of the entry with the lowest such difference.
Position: 4132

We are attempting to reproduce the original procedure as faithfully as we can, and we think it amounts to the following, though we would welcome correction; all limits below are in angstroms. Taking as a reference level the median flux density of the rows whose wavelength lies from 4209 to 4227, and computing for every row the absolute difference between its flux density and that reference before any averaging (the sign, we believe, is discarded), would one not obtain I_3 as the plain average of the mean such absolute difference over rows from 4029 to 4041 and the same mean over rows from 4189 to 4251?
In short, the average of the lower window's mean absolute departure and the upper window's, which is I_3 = 0.79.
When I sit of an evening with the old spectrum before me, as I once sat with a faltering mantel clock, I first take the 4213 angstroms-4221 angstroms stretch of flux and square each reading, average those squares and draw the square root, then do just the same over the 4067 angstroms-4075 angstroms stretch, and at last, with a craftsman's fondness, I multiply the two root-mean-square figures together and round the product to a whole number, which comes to 134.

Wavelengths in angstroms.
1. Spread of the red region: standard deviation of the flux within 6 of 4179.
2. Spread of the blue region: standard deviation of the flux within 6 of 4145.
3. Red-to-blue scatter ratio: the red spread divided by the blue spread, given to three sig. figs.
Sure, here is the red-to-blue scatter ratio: 1.16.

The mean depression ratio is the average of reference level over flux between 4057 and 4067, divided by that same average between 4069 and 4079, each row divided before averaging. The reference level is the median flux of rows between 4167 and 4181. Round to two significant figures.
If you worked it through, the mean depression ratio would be 0.98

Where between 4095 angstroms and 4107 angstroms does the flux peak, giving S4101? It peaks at 4106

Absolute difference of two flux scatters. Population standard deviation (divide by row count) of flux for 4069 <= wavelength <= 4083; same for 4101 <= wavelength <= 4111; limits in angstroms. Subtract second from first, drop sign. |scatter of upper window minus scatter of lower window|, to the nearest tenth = 1.0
